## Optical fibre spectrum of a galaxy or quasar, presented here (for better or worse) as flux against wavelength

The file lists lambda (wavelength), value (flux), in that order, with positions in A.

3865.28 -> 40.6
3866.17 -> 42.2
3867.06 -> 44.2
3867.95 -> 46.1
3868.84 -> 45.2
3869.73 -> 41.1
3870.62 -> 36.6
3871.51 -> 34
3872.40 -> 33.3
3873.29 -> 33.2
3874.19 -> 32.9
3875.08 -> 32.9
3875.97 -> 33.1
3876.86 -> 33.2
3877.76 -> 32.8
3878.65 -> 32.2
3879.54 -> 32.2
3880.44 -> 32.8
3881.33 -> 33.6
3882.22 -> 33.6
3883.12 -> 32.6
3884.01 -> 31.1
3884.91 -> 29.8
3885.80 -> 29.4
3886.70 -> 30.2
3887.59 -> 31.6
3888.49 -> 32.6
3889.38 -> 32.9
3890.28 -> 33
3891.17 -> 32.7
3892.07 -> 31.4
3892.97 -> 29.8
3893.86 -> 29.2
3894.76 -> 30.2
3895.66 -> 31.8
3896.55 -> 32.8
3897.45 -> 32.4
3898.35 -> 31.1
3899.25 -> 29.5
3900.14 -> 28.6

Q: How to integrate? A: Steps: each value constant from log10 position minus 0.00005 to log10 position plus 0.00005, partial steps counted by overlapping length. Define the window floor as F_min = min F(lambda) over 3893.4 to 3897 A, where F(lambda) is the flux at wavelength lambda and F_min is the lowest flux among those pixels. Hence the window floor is 29.2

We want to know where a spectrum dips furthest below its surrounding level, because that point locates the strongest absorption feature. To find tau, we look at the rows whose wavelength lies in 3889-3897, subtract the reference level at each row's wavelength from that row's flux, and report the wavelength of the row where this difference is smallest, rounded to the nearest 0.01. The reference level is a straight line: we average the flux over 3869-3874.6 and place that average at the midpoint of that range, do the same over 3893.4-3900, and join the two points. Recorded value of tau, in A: 3893.86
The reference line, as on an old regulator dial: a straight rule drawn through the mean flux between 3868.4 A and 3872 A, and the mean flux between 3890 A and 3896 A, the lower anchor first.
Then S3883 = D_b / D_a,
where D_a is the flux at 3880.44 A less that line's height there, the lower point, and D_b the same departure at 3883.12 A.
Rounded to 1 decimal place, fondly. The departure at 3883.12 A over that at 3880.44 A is 0.7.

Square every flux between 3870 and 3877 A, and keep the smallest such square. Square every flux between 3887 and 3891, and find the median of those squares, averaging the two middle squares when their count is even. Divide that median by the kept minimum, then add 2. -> 2.99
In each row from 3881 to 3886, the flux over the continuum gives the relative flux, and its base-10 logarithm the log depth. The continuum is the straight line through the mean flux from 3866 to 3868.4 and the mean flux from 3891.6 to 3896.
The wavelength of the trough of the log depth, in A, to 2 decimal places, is 3885.80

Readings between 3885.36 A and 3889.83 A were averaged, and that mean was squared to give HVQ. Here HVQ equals 982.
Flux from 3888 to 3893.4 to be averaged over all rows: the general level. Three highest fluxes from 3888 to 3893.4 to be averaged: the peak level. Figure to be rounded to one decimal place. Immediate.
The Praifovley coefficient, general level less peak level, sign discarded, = 0.8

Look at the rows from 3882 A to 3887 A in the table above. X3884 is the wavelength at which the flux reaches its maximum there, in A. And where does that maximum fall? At 3882.22 A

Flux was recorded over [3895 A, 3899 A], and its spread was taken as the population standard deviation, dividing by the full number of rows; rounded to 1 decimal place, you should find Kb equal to 0.6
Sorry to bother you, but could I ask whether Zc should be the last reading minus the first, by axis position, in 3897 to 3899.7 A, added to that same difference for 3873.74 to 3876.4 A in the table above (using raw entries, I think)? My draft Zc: -2.7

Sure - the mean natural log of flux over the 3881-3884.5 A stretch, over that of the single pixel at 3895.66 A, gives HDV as 1.01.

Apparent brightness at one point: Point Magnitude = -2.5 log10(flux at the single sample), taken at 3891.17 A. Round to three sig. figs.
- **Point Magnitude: -3.79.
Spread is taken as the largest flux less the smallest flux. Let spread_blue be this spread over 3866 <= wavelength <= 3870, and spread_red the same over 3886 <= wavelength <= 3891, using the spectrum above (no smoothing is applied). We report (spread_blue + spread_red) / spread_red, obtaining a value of 2.8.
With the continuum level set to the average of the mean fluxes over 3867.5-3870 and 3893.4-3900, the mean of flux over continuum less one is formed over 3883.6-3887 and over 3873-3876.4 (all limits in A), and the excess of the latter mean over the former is 0.077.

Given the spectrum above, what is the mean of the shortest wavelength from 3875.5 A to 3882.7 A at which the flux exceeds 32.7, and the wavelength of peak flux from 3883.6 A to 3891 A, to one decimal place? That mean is 3883.1 A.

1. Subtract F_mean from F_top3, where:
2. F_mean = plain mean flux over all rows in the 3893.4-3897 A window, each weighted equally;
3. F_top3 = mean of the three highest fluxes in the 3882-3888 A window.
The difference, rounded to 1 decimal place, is 1.6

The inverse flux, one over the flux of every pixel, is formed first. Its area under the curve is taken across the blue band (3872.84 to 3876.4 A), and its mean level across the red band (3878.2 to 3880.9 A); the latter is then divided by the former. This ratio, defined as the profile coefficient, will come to 0.29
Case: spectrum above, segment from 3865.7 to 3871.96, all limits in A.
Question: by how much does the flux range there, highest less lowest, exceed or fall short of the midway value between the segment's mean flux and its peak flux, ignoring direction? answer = 31.6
